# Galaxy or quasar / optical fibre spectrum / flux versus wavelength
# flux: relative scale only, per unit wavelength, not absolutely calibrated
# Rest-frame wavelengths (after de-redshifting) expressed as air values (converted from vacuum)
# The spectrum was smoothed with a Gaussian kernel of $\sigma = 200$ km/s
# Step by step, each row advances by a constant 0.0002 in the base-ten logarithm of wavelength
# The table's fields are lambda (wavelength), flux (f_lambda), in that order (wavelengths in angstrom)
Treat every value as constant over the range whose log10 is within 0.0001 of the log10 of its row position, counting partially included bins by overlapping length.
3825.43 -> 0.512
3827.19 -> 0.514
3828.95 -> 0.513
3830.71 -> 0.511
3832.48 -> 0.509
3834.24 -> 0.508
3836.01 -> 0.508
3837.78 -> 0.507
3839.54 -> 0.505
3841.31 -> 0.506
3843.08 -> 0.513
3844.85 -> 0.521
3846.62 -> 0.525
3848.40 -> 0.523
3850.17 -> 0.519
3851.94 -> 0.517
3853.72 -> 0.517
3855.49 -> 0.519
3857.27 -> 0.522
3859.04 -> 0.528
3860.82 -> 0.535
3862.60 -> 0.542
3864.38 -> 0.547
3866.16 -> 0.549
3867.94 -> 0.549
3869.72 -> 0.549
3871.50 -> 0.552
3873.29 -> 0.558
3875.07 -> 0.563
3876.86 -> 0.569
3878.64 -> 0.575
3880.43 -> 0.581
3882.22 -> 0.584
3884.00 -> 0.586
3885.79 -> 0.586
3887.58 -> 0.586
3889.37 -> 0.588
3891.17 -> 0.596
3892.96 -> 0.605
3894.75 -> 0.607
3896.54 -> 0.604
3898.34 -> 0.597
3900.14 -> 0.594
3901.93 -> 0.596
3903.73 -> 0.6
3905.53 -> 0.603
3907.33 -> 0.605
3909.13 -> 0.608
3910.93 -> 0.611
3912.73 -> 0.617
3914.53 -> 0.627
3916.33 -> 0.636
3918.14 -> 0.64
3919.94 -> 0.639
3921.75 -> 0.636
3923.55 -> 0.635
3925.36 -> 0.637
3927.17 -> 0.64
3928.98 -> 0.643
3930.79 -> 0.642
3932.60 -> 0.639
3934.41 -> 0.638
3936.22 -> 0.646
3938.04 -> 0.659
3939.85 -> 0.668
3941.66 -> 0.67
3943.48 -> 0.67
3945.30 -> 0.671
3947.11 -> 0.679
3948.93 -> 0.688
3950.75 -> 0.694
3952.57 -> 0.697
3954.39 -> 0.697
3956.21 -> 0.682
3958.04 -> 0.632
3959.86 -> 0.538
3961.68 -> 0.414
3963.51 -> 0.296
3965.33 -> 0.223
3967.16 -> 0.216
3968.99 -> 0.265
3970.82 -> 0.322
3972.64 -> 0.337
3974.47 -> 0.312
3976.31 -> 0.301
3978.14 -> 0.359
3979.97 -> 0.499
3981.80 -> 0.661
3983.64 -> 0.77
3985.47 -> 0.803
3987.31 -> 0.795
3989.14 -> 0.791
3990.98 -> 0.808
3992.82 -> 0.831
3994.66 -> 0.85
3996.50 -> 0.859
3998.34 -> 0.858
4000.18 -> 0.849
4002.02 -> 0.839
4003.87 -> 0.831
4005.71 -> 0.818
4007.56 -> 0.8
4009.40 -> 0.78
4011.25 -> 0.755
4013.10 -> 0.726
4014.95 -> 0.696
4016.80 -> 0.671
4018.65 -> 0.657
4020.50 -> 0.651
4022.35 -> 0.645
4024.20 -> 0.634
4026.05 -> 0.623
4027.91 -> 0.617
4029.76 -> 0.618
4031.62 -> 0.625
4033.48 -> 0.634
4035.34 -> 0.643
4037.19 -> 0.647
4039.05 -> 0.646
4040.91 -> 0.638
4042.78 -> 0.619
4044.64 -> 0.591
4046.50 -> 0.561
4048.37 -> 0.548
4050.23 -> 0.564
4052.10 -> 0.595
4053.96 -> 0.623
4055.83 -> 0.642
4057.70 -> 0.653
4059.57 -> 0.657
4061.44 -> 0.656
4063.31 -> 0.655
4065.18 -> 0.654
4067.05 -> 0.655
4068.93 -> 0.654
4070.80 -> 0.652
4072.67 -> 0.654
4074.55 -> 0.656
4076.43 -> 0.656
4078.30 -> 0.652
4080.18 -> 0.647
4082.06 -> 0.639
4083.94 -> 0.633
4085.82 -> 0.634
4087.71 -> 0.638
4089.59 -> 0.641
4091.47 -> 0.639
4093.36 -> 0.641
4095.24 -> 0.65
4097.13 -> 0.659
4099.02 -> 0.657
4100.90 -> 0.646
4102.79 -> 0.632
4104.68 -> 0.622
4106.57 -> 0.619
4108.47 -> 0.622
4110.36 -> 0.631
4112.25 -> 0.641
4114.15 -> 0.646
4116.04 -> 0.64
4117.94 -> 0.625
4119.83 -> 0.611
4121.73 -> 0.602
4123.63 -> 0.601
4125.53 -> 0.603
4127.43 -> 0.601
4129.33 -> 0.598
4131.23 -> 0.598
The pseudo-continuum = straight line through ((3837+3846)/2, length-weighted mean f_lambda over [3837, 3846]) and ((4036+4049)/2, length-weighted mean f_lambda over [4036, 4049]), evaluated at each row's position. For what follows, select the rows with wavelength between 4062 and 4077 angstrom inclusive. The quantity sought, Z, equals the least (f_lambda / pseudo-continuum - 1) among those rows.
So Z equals 0.05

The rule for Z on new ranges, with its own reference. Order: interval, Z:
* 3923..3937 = 0.15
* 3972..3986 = -0.48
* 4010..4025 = 0.06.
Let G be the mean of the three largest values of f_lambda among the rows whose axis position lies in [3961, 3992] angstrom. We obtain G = 0.80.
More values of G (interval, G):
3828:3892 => 0.59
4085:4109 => 0.66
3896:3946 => 0.67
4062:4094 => 0.66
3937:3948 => 0.67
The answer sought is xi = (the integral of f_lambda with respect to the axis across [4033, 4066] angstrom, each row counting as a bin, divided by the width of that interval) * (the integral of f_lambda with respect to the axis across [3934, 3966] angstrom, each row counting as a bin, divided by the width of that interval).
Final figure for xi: 0.378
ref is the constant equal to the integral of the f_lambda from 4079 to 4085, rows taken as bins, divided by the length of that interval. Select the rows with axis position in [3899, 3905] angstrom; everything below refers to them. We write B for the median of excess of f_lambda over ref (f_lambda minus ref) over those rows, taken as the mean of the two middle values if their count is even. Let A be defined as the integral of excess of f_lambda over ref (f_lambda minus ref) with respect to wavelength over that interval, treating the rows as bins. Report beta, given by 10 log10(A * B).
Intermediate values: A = -0.3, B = -0.044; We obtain -19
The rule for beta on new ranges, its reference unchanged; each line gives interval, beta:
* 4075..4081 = -31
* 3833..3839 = -10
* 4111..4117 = -50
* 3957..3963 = -11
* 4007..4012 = -10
